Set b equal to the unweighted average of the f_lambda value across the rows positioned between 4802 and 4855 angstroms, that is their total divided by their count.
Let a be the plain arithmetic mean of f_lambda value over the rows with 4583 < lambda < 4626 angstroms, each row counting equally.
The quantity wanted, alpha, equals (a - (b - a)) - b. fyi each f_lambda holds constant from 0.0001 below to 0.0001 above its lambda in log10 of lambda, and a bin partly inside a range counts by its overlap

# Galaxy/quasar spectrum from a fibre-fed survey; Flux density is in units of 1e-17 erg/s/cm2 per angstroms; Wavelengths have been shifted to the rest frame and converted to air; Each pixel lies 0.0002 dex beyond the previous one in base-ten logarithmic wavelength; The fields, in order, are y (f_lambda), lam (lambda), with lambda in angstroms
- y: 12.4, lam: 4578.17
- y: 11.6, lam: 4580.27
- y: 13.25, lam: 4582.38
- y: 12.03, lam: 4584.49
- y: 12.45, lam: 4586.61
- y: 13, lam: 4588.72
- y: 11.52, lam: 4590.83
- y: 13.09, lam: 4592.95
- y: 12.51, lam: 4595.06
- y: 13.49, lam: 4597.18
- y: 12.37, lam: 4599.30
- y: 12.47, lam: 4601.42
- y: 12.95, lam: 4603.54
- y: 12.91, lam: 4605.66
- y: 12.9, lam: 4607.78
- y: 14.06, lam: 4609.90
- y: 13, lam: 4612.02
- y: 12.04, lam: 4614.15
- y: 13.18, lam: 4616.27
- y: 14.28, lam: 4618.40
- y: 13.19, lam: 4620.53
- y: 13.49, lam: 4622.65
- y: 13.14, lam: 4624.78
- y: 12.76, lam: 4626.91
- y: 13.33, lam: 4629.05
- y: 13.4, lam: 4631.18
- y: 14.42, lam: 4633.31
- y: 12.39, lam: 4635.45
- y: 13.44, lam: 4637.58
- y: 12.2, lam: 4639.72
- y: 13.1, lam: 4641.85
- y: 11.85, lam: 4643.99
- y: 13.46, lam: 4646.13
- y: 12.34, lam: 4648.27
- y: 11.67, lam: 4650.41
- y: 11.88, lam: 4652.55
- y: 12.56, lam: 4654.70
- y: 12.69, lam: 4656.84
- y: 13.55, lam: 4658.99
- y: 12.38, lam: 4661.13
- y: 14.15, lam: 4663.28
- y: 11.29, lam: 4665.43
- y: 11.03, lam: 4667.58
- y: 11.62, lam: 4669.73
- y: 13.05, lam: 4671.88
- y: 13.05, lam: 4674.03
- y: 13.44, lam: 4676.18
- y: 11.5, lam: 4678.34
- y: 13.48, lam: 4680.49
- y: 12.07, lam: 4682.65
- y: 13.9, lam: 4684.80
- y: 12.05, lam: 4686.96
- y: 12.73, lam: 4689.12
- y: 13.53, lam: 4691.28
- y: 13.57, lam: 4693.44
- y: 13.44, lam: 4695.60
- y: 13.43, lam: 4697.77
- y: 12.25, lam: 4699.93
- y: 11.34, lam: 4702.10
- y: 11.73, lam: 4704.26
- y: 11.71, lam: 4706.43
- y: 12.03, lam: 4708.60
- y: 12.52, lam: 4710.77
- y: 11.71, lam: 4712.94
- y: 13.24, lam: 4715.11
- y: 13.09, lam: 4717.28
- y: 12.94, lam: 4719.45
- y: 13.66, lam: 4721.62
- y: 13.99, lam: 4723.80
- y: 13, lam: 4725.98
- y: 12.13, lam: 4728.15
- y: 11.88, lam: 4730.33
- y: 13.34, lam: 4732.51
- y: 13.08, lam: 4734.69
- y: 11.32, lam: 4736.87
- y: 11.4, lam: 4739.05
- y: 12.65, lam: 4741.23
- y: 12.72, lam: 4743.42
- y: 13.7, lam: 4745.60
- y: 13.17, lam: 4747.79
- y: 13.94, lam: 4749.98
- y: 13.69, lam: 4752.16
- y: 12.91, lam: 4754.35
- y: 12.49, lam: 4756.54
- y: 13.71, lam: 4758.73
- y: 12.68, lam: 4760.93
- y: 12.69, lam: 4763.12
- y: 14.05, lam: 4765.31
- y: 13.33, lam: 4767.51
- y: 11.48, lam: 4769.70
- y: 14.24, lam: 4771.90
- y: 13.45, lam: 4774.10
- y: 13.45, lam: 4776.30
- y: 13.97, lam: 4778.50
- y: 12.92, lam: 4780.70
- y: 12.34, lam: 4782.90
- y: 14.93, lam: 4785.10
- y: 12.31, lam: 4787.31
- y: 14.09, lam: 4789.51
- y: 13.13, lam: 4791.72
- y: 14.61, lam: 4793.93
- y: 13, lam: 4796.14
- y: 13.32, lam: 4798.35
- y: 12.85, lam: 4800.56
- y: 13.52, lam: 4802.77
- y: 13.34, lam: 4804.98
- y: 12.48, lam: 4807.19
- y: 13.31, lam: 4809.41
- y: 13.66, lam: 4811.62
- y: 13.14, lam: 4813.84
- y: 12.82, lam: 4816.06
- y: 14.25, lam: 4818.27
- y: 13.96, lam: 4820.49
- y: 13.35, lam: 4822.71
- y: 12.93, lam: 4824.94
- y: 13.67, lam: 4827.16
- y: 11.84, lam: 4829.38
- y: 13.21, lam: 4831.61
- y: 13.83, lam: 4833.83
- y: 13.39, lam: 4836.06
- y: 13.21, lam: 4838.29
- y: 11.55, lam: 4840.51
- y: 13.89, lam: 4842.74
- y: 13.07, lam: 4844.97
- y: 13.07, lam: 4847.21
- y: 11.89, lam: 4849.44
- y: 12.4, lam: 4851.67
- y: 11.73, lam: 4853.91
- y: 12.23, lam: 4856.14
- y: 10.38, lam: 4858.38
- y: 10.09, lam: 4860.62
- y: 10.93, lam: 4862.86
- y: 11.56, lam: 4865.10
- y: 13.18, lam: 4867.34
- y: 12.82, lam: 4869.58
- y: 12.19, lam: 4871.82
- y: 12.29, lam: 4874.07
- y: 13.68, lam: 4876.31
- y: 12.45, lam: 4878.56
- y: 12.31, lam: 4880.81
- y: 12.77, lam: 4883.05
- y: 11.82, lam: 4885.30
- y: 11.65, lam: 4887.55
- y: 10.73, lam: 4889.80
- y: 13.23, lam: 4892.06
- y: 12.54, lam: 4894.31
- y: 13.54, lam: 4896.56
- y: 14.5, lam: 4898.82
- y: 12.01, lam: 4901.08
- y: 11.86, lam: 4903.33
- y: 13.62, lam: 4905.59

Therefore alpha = -0.3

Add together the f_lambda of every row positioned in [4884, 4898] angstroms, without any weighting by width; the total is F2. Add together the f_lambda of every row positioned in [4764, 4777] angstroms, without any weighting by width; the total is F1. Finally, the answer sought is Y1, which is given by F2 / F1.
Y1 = 0.92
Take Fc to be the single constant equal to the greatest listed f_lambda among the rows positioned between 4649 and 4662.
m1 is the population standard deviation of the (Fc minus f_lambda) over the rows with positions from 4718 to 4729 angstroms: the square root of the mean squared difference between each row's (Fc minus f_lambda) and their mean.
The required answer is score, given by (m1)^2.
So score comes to 0.41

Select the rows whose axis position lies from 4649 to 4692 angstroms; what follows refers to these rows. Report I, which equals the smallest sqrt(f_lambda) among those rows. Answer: 3.32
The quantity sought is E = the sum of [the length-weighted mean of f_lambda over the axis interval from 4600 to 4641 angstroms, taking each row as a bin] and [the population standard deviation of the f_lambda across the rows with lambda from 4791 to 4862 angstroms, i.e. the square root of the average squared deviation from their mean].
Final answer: 14.1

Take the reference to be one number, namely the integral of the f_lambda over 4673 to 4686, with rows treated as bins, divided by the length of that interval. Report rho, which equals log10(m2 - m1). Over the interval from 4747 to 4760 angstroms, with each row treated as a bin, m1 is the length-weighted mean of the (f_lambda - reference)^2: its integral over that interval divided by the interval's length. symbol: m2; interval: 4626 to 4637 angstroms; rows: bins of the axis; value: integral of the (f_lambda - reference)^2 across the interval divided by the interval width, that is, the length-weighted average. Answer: -0.8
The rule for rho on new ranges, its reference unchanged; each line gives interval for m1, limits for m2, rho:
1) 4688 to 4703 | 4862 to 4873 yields -0.2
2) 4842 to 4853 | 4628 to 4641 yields -0.8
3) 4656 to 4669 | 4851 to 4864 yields 0.3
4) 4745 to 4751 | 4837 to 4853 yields -1.6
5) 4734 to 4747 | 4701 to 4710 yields -0.3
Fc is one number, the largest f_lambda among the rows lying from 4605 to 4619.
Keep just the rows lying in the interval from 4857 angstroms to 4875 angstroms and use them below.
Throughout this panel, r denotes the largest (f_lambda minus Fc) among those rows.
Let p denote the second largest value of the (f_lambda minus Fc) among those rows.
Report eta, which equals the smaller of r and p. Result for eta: -1.5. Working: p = -1.5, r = -1.10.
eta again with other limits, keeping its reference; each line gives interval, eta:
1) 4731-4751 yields -0.6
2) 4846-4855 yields -1.9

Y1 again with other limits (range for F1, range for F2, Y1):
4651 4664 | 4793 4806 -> 1.04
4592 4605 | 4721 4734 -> 1.01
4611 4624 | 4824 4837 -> 1.00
